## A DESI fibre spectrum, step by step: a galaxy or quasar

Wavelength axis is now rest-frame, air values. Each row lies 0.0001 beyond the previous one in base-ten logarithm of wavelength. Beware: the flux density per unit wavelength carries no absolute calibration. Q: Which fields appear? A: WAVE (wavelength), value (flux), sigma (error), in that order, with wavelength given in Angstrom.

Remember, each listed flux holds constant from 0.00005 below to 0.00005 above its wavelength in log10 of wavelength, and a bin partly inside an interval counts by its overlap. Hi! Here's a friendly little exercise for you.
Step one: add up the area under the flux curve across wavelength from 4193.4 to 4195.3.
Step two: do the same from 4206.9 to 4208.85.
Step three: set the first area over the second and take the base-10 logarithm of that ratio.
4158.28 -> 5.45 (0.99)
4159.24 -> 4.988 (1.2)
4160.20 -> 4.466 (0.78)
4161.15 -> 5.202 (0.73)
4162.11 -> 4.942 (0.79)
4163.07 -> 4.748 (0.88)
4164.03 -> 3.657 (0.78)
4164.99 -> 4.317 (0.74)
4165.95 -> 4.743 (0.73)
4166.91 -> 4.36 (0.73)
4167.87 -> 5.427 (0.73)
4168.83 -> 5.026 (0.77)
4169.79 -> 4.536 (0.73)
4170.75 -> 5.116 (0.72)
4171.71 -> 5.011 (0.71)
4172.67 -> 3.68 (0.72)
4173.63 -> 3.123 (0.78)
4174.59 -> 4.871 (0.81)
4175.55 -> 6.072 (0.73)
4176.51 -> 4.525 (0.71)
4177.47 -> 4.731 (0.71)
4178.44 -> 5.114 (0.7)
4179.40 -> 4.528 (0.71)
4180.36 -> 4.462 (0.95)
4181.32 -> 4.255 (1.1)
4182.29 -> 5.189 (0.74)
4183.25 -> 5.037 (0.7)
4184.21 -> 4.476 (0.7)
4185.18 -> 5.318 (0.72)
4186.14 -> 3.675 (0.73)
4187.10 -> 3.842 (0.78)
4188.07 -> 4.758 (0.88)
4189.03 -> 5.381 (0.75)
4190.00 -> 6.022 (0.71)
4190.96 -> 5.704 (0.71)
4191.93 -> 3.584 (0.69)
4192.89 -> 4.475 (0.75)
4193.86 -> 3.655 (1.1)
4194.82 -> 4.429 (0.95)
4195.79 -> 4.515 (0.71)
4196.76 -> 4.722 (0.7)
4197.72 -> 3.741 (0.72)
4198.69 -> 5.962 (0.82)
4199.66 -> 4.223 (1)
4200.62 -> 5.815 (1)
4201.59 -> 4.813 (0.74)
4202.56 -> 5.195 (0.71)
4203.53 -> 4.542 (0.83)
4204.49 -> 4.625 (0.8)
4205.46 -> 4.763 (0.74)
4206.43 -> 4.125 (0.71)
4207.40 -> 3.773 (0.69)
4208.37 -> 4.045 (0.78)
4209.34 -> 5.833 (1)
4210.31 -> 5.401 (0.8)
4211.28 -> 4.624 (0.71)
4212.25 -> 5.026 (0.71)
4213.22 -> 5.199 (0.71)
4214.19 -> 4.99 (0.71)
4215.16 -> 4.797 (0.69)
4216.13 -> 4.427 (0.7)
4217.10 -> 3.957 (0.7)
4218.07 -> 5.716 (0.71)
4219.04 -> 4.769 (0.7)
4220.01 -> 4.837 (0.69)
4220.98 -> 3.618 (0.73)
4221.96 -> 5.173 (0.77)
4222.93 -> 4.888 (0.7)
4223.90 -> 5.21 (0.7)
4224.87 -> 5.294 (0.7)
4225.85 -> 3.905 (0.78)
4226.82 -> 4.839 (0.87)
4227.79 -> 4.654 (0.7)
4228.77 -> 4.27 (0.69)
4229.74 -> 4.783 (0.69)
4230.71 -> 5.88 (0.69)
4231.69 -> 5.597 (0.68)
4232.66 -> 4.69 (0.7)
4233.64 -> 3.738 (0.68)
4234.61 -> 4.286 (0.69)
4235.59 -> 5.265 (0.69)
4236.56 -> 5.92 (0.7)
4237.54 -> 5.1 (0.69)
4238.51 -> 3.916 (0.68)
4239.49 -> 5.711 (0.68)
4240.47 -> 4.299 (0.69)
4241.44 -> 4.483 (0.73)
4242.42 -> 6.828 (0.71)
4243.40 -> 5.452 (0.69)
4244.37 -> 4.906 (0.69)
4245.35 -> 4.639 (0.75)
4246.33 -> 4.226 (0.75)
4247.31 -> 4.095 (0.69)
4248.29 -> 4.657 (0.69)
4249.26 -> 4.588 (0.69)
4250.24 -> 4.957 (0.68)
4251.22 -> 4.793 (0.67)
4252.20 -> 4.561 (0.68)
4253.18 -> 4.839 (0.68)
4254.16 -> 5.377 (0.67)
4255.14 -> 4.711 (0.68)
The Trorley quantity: 0.01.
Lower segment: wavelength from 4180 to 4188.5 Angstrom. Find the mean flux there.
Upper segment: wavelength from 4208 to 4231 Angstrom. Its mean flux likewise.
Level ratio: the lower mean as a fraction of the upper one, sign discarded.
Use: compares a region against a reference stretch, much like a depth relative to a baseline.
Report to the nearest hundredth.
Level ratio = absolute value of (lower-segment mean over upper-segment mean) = 0.94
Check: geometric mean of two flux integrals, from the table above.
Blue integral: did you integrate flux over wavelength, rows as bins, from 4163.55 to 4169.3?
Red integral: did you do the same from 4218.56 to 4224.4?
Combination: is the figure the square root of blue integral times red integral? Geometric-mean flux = 27.05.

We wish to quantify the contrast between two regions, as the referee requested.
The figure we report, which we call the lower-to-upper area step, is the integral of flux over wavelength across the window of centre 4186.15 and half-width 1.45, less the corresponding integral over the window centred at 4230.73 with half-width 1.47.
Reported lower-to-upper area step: -3.5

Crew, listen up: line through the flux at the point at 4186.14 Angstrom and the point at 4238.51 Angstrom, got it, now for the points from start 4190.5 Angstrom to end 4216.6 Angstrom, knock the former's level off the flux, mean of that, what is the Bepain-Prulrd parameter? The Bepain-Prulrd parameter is 0.95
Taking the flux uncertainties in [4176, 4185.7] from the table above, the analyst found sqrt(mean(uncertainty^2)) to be 0.785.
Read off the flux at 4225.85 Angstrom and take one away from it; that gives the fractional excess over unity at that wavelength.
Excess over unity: 2.9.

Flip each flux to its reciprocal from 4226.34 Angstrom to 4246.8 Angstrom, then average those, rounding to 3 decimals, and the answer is 0.207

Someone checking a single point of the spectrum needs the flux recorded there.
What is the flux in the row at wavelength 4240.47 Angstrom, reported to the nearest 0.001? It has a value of 4.299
